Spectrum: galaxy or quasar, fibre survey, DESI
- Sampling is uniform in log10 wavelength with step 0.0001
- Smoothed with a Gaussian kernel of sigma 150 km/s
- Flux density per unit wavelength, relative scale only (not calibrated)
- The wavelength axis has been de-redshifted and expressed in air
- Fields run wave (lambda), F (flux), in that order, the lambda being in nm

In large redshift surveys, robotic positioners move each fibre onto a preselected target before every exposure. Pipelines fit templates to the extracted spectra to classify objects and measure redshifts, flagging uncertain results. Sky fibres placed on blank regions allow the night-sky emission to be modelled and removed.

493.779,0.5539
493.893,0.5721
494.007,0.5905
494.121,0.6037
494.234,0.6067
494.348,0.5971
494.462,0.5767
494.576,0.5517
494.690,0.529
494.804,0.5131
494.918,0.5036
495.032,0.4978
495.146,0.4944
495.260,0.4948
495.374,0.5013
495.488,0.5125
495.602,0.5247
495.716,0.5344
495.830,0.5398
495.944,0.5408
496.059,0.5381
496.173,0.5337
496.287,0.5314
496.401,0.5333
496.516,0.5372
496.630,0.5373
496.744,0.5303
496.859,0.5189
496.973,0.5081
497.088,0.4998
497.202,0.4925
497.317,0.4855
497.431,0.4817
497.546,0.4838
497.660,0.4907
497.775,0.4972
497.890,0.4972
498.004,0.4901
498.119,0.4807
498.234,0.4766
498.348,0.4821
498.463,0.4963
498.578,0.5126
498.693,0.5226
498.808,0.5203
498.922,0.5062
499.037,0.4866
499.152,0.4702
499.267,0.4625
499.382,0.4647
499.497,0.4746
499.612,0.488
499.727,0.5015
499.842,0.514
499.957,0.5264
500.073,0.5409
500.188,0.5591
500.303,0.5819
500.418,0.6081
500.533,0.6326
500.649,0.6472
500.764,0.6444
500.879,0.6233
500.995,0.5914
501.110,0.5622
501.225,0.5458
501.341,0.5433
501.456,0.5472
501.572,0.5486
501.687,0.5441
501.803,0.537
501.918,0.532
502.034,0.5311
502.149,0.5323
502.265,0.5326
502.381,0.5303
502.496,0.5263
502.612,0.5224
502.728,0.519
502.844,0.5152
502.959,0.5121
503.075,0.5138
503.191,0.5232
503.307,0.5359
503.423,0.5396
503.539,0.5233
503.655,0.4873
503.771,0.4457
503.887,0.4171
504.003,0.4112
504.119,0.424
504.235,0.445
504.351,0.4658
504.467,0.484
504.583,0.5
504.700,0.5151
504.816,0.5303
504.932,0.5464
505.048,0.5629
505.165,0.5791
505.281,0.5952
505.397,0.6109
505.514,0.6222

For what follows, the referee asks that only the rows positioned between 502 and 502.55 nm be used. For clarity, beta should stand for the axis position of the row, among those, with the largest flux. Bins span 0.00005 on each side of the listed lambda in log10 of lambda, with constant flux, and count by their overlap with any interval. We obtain 502.265 nm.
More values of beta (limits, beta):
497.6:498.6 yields 498.578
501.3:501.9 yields 501.572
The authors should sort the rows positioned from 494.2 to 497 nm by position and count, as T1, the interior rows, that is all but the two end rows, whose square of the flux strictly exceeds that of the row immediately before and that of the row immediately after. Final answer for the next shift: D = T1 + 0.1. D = 2.10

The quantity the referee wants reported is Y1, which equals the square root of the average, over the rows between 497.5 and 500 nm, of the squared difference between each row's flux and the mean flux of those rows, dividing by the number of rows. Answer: 0.018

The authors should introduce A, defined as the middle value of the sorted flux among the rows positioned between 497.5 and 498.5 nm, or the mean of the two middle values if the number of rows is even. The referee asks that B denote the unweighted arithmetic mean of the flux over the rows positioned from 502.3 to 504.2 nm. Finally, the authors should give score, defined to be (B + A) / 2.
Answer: 0.493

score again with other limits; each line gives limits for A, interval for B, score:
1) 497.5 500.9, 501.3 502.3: 0.519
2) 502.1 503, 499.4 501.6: 0.543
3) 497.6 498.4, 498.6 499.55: 0.489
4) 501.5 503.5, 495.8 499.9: 0.517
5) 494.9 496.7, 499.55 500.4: 0.531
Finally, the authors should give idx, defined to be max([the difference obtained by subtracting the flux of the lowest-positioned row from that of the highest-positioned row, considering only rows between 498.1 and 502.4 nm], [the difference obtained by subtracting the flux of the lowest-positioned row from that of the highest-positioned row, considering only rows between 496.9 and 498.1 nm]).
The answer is 0.050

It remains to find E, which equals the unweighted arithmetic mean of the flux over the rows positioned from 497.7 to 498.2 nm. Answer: 0.491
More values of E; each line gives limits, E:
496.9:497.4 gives 0.496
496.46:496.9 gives 0.531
